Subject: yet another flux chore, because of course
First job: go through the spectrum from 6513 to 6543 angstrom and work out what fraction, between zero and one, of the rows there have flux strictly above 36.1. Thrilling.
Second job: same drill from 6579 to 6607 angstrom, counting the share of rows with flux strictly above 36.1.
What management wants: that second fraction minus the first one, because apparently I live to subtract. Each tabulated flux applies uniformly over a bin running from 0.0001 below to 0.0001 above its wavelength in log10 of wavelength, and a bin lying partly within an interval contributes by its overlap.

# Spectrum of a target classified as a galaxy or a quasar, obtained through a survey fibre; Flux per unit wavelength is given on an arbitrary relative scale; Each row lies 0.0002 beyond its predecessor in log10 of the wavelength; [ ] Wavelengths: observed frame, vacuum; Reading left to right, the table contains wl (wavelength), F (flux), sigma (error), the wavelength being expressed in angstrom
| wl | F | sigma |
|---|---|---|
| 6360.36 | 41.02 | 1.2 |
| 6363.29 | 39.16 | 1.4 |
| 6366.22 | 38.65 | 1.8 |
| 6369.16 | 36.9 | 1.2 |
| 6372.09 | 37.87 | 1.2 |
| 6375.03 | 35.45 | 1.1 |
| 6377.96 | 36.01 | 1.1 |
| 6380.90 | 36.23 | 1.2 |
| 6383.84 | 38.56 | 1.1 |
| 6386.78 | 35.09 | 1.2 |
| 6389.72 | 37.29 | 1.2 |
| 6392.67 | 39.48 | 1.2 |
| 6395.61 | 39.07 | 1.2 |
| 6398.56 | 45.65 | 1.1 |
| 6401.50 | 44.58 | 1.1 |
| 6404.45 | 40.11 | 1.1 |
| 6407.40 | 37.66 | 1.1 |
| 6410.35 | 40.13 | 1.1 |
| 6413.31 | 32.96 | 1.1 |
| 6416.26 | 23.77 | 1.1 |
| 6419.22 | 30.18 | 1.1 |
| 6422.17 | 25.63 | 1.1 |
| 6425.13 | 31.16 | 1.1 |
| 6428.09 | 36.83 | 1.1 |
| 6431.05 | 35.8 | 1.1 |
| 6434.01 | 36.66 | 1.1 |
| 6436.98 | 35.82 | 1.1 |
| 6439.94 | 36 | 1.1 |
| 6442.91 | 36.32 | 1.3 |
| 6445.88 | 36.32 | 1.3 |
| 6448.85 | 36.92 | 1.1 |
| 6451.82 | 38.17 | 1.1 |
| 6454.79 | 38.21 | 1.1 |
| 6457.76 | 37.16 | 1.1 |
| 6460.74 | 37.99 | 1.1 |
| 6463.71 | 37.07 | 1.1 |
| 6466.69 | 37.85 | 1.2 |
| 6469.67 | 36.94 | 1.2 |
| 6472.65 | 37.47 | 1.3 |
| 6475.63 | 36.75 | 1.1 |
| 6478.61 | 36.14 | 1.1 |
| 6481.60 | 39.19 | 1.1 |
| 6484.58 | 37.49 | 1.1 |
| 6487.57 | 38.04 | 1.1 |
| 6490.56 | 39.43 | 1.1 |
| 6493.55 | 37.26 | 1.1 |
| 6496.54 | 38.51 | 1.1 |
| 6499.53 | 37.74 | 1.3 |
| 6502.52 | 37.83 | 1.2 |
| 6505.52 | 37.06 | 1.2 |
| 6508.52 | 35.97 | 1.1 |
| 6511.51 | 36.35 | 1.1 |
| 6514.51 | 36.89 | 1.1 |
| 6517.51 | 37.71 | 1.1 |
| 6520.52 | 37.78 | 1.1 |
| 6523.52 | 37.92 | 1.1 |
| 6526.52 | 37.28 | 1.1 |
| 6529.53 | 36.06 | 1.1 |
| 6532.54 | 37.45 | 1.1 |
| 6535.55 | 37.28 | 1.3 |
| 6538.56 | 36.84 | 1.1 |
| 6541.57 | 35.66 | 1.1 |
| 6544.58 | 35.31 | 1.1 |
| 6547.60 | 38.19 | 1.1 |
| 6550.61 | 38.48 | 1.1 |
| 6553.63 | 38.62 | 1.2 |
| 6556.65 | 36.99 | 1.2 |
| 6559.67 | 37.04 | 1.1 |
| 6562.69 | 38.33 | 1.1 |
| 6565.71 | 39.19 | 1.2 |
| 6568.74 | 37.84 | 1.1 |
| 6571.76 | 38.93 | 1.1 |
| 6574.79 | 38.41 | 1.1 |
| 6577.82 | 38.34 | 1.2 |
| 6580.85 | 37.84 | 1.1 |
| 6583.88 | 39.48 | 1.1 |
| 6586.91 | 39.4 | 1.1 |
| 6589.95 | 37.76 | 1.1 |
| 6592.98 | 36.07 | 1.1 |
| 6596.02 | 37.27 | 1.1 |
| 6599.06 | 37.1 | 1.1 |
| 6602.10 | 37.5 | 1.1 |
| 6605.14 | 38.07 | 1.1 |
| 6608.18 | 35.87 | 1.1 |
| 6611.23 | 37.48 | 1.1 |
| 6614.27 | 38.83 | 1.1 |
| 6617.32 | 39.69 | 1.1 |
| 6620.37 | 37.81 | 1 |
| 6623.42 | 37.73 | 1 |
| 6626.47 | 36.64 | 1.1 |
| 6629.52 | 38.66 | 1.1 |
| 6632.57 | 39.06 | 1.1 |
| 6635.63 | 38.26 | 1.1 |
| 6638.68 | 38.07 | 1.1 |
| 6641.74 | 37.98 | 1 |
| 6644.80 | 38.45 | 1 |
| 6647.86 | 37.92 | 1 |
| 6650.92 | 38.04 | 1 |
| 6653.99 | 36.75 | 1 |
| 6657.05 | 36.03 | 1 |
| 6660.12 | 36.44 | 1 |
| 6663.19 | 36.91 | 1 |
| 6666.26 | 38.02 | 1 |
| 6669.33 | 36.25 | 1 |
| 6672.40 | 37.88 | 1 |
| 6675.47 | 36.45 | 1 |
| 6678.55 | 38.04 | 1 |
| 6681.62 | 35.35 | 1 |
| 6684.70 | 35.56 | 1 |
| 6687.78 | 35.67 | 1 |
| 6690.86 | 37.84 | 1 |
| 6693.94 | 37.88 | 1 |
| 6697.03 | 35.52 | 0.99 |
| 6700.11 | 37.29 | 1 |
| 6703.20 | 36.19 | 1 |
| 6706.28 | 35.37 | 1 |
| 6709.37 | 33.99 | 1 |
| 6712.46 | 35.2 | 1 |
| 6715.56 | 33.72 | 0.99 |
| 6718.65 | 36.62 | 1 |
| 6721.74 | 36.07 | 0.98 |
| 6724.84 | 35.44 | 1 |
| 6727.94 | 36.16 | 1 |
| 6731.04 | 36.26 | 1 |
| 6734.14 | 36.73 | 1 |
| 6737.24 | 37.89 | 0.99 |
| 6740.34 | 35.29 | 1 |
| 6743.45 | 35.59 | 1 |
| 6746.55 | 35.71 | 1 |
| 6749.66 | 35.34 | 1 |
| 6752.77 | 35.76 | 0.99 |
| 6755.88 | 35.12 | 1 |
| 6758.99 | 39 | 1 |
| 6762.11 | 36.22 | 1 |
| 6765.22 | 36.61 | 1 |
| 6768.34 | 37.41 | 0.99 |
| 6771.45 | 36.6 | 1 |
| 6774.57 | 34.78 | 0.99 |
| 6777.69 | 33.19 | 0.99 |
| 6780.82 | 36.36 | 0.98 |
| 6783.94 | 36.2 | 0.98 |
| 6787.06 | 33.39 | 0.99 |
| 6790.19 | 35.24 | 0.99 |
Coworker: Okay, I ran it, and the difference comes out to 0.1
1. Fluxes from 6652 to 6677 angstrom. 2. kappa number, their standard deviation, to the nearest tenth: 0.7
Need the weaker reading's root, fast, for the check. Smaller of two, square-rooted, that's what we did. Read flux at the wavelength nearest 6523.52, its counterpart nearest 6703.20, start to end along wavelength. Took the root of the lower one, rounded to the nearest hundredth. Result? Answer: 6.02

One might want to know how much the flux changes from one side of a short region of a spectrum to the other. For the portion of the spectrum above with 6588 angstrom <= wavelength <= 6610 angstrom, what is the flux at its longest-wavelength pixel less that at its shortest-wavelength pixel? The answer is -1.9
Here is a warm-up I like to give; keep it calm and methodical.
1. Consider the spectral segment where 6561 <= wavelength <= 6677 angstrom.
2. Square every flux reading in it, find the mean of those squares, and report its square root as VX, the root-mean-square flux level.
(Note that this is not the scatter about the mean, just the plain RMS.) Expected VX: 37.8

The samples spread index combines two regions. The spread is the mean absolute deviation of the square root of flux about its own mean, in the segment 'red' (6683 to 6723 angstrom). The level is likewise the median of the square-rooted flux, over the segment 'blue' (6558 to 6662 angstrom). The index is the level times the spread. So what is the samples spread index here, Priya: 0.50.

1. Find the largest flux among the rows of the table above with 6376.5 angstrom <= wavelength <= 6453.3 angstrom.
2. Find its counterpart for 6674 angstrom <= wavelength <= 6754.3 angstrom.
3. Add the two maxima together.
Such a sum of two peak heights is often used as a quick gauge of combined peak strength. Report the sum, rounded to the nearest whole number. 84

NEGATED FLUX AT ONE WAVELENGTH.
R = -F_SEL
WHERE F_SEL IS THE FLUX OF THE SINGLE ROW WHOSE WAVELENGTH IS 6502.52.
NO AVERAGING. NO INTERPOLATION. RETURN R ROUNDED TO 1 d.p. -37.8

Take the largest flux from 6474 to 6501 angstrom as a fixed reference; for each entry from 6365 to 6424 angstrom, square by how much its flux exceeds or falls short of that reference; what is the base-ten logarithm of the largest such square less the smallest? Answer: 2.39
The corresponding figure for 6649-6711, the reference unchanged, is 1.44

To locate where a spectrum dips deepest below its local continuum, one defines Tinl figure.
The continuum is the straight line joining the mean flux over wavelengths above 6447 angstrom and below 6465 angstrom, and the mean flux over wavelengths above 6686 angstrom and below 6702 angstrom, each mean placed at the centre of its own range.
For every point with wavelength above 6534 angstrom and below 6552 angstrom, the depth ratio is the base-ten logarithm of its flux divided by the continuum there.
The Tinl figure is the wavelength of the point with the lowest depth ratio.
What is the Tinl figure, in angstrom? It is 6544.58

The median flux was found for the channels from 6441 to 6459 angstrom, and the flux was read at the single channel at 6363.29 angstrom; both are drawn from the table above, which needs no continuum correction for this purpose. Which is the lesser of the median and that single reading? 37.0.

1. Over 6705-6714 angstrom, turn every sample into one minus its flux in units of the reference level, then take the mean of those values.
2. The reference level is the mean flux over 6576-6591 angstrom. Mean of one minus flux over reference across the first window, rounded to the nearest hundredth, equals 0.10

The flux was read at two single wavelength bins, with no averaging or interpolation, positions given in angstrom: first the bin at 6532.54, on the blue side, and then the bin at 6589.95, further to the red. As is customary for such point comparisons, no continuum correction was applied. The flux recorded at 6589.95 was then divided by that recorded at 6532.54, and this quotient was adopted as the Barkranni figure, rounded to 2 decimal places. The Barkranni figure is 1.01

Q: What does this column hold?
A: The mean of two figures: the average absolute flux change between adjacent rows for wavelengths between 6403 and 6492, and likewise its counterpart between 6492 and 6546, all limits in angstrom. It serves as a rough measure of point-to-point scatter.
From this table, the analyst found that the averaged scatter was 1.39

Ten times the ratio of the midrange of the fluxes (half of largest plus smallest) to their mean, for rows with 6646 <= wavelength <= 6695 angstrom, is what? 9.9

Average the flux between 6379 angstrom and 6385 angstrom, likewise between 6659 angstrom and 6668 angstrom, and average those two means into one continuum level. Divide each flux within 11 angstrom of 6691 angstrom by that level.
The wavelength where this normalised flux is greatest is 6693.94 angstrom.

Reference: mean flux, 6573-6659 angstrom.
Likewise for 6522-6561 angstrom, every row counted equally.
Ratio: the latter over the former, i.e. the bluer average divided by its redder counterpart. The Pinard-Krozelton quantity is 0.981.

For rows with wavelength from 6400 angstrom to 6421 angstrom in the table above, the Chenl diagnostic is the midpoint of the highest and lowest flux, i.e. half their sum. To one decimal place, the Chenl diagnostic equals 34.2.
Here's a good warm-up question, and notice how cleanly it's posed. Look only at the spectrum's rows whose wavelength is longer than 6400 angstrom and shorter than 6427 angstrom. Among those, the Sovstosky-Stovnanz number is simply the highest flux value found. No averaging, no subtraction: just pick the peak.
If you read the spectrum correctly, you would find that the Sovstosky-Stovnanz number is 44.58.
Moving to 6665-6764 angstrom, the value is 39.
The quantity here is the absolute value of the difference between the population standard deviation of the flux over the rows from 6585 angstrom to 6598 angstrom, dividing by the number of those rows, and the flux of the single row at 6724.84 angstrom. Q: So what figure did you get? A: 34.2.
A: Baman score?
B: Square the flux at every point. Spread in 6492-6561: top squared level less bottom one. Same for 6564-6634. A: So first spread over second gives 0.8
